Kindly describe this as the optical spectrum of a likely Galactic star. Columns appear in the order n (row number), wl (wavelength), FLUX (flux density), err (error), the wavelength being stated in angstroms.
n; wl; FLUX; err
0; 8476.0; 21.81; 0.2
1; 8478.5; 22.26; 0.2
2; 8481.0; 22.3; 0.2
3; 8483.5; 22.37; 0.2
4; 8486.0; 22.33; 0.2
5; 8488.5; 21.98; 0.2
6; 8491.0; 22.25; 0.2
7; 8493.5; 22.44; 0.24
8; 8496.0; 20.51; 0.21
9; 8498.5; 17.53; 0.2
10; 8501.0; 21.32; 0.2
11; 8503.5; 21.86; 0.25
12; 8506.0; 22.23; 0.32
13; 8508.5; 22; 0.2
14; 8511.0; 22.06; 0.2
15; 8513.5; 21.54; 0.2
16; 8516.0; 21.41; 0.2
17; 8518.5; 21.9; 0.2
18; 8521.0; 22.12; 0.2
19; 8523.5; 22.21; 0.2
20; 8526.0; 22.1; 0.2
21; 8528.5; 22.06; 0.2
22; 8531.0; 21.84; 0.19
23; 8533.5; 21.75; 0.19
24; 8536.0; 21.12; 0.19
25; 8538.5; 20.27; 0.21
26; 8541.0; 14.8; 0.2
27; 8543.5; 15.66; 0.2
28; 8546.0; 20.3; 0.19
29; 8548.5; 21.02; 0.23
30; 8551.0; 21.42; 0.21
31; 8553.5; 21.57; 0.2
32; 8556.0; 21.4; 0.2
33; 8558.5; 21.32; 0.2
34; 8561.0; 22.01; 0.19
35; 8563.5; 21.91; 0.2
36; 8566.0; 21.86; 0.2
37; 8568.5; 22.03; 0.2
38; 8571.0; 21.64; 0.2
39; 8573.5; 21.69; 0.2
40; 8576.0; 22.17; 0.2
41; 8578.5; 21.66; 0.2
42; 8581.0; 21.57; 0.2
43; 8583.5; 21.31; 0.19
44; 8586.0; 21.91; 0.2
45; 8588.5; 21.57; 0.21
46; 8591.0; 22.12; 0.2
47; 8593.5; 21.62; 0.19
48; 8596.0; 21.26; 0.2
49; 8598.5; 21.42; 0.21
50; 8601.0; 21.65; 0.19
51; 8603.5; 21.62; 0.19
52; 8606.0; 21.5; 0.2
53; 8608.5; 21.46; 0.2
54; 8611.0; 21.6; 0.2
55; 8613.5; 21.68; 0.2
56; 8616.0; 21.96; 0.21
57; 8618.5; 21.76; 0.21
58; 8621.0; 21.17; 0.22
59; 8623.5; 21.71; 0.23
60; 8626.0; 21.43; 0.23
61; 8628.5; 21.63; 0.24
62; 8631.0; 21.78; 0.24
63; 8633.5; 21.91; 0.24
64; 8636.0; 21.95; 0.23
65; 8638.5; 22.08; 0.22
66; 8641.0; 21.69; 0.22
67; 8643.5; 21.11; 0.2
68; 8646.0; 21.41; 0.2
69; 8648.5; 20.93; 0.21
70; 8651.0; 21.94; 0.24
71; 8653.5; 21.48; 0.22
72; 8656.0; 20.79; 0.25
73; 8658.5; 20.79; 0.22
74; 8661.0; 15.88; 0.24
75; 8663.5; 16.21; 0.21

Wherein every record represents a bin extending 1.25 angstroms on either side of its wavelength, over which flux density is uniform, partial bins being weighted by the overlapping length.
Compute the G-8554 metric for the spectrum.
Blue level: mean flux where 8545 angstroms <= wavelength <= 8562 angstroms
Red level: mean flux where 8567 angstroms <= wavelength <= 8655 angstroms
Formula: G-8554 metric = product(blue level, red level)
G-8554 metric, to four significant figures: 460.8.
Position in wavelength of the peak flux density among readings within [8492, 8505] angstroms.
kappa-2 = 8493.5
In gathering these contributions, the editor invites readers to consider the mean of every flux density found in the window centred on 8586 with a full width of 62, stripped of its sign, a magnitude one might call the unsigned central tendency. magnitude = 21.7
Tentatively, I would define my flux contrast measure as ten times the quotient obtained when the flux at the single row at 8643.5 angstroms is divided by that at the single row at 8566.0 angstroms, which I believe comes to 9.7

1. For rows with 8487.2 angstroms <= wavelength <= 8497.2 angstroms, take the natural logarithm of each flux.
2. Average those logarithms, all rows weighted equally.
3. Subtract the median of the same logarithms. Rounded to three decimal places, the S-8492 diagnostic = -0.015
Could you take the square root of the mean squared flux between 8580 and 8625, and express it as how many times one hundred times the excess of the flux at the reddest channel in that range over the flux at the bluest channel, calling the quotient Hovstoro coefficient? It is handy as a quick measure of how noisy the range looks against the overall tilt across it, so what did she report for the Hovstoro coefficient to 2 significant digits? 1.5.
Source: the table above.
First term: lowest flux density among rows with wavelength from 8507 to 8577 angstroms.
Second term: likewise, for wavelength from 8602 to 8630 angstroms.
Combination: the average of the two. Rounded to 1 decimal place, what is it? 18.0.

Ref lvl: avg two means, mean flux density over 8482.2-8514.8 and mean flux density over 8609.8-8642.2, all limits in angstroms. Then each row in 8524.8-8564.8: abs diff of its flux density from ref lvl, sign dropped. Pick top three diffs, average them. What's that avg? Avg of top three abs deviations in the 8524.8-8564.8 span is 4.7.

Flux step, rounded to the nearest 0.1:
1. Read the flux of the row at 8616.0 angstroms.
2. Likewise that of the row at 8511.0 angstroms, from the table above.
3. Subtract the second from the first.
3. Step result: -0.1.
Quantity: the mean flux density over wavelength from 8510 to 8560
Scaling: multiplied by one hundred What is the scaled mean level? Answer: 2089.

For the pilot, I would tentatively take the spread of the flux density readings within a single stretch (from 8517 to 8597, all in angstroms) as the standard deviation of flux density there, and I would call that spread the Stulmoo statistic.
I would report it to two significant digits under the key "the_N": 1.6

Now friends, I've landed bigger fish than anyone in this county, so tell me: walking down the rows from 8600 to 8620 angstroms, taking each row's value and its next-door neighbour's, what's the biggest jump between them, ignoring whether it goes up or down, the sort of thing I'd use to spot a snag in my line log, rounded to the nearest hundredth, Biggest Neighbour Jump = 0.28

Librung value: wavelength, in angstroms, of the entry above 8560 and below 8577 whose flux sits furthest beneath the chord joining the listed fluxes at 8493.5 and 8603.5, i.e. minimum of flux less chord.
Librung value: 8571.0 angstroms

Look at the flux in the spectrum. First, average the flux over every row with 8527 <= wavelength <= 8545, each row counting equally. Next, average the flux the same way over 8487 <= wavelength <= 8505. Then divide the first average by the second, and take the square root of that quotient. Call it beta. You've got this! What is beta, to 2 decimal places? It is 0.96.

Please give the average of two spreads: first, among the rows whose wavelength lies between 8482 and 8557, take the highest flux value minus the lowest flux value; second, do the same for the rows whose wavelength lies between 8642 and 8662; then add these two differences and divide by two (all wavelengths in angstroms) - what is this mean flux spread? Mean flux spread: 6.85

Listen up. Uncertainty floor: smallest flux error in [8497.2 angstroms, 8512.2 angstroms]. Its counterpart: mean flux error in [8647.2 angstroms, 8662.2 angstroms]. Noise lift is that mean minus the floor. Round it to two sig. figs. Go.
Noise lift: 0.030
